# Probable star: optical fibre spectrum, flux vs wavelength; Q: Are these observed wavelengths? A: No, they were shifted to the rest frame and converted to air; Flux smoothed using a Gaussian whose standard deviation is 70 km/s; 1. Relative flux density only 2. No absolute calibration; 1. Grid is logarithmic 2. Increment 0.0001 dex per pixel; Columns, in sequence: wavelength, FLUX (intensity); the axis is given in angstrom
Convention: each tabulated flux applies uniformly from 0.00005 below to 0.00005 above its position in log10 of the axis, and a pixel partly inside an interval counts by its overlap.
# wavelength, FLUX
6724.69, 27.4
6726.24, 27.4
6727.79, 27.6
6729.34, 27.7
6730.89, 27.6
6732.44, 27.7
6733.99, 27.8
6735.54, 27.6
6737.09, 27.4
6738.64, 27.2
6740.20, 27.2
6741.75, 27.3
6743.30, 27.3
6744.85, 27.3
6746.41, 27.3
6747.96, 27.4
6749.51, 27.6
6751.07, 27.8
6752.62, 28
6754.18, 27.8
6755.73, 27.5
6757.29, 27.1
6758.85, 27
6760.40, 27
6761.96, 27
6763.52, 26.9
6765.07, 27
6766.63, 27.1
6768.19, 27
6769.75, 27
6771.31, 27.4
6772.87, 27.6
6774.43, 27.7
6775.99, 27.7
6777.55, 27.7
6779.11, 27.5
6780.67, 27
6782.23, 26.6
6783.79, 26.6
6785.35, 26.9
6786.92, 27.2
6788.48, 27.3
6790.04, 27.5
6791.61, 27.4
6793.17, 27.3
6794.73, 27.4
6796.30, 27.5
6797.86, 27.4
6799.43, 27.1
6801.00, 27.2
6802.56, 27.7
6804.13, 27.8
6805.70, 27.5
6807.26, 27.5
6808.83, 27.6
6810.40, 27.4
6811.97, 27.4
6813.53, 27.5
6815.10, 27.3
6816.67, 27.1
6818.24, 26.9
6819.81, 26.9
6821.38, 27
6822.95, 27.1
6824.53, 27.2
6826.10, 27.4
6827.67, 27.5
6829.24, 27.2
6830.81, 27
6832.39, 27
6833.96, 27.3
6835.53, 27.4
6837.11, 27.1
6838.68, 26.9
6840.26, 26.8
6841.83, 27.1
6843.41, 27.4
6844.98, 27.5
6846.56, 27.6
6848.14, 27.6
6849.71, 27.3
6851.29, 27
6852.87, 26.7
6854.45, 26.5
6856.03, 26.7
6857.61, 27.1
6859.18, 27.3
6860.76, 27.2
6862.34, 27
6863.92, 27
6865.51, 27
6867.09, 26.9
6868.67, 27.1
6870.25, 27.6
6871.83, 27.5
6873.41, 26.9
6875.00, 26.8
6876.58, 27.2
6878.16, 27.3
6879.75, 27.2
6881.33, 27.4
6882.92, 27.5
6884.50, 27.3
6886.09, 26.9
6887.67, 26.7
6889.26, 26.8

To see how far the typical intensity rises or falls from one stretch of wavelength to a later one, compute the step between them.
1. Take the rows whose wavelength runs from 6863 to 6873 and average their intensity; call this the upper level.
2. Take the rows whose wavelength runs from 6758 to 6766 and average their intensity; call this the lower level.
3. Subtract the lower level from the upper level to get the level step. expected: 0.2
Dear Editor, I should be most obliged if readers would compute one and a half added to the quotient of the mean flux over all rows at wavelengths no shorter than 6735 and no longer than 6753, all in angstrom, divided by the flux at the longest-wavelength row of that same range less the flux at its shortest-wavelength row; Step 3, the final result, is 70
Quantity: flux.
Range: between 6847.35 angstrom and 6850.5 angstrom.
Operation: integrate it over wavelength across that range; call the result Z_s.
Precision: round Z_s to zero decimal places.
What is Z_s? 87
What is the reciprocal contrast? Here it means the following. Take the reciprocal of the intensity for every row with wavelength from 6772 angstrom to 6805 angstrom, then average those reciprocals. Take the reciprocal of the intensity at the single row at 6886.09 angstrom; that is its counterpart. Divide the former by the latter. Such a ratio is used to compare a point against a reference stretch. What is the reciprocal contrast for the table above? 0.984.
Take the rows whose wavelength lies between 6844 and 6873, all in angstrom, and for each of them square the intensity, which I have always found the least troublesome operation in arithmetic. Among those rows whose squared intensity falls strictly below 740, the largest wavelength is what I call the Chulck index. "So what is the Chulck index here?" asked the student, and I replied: 6868.67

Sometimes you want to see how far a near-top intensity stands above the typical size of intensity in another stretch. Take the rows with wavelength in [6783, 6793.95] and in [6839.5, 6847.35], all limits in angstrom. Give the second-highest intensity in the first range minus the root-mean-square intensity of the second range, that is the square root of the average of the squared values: 0.12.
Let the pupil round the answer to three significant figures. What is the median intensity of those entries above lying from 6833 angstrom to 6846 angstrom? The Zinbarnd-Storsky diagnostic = 27.2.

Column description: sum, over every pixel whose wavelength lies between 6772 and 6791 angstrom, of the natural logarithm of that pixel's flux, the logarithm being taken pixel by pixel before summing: 39.7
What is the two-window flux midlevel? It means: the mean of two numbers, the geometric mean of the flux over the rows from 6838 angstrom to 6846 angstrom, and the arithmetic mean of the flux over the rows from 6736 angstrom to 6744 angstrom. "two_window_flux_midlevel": 27.21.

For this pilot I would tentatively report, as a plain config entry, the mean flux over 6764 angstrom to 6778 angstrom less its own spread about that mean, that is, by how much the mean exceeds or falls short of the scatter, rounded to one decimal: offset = 27.0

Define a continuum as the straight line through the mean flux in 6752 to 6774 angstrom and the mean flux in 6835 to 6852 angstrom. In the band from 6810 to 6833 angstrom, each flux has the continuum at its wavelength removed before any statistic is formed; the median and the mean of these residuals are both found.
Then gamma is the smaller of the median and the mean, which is -0.05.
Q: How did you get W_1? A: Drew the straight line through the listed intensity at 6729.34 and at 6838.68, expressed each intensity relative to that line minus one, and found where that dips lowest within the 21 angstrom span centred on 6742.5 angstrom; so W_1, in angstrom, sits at 6738.64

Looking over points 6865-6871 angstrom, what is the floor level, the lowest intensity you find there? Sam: 26.9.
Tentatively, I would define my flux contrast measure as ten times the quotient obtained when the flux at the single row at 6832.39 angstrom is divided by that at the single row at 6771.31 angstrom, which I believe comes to 9.9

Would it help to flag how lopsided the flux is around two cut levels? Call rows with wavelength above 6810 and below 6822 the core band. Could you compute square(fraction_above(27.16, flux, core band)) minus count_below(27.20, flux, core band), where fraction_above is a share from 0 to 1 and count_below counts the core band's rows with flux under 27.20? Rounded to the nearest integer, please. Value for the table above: -4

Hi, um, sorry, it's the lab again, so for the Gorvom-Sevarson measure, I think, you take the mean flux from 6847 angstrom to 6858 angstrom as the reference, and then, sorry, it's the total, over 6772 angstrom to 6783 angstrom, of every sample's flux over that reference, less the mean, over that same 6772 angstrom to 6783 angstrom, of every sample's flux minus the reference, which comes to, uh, 6.69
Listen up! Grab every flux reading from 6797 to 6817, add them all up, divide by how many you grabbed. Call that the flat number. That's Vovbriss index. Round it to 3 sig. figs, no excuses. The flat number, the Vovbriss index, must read 27.4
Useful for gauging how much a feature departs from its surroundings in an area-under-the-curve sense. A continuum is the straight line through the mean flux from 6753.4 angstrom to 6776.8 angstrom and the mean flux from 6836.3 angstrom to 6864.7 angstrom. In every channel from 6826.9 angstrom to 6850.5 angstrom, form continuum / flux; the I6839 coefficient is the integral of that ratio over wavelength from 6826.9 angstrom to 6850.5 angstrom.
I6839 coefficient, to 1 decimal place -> 23.5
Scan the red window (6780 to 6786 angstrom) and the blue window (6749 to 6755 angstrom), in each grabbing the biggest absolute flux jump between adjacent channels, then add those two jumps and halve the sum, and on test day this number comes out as 0.30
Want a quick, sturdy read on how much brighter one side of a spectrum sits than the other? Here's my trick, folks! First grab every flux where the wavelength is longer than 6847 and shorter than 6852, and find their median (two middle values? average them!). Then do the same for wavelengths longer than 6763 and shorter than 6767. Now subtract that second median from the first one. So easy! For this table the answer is 0.30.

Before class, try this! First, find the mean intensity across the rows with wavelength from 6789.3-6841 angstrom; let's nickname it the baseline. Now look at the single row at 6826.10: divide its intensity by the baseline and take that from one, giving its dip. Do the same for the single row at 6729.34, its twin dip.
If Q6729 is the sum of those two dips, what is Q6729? -0.020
